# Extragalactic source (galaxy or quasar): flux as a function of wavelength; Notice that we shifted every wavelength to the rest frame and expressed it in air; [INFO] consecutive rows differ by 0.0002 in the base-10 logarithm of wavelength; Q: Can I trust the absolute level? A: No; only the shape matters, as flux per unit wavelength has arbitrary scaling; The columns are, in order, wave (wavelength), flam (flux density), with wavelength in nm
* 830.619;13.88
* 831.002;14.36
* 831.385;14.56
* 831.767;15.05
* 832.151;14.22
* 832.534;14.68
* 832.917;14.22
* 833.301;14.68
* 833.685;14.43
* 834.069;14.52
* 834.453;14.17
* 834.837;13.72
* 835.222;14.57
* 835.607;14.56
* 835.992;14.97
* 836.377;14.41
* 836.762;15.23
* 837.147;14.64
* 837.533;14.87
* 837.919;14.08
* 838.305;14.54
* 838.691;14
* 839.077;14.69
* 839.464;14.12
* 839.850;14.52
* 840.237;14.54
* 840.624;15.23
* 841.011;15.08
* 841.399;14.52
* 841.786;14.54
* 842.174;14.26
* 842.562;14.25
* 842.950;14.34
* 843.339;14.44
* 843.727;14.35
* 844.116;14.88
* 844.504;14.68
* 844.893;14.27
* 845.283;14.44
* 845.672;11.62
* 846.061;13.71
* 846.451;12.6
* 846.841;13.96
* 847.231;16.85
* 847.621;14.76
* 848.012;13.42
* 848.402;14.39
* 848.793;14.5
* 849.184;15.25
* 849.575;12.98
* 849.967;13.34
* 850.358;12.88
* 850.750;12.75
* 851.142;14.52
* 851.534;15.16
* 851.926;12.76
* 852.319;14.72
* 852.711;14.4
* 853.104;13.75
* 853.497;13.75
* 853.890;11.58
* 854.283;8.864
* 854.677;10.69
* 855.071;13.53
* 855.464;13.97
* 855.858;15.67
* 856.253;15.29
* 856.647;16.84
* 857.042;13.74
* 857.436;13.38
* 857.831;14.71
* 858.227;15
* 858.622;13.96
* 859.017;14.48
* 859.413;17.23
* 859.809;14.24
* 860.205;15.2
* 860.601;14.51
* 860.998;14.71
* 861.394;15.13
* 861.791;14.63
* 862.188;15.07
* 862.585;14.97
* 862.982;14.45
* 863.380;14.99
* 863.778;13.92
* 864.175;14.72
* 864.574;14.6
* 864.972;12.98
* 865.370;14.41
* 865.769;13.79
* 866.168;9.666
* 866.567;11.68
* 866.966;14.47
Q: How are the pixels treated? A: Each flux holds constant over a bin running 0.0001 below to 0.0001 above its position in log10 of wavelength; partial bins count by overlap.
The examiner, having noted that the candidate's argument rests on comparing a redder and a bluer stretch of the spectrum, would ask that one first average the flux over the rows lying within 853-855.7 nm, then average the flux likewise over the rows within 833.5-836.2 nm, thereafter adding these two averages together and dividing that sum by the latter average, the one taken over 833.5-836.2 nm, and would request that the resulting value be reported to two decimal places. 1.85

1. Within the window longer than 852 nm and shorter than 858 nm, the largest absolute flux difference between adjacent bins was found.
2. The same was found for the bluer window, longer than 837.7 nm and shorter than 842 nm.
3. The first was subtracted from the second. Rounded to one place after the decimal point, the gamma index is -2.4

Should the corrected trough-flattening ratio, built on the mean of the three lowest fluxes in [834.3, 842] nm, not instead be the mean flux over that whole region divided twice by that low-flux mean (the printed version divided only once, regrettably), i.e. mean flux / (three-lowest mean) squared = 0.075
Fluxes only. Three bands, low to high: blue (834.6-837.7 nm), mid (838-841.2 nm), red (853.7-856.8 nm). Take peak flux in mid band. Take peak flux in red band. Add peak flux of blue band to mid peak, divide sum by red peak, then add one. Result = 2.81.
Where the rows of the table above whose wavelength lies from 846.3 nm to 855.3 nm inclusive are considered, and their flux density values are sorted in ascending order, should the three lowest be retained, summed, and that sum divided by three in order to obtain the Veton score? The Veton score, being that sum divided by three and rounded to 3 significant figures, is 10.4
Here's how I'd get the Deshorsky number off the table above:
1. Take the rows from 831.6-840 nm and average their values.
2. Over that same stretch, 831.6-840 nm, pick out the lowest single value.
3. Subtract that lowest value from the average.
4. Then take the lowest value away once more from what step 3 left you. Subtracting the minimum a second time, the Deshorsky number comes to -13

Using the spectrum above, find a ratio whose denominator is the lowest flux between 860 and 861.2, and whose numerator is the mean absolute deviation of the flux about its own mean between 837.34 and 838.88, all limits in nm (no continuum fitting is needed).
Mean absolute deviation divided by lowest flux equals 0.023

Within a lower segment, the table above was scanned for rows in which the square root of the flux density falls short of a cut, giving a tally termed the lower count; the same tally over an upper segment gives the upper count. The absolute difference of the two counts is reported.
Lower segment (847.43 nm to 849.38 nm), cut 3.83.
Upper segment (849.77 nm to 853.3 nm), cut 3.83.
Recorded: 4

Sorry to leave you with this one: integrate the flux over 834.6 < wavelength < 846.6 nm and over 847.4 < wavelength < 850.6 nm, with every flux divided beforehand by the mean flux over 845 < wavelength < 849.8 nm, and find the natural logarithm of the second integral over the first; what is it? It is -1.4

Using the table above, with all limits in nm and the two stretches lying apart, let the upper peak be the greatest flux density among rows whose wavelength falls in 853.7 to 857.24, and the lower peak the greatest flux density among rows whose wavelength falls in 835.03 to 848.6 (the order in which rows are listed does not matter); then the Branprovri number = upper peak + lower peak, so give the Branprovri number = 33.7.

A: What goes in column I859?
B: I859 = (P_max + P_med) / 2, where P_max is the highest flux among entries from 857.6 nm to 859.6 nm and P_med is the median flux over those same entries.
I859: 16.0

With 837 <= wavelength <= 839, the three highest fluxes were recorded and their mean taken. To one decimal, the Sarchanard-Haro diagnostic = 14.7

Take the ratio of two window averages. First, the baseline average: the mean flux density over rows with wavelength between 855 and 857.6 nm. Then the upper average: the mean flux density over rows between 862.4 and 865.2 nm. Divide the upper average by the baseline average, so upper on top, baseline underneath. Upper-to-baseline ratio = 0.98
